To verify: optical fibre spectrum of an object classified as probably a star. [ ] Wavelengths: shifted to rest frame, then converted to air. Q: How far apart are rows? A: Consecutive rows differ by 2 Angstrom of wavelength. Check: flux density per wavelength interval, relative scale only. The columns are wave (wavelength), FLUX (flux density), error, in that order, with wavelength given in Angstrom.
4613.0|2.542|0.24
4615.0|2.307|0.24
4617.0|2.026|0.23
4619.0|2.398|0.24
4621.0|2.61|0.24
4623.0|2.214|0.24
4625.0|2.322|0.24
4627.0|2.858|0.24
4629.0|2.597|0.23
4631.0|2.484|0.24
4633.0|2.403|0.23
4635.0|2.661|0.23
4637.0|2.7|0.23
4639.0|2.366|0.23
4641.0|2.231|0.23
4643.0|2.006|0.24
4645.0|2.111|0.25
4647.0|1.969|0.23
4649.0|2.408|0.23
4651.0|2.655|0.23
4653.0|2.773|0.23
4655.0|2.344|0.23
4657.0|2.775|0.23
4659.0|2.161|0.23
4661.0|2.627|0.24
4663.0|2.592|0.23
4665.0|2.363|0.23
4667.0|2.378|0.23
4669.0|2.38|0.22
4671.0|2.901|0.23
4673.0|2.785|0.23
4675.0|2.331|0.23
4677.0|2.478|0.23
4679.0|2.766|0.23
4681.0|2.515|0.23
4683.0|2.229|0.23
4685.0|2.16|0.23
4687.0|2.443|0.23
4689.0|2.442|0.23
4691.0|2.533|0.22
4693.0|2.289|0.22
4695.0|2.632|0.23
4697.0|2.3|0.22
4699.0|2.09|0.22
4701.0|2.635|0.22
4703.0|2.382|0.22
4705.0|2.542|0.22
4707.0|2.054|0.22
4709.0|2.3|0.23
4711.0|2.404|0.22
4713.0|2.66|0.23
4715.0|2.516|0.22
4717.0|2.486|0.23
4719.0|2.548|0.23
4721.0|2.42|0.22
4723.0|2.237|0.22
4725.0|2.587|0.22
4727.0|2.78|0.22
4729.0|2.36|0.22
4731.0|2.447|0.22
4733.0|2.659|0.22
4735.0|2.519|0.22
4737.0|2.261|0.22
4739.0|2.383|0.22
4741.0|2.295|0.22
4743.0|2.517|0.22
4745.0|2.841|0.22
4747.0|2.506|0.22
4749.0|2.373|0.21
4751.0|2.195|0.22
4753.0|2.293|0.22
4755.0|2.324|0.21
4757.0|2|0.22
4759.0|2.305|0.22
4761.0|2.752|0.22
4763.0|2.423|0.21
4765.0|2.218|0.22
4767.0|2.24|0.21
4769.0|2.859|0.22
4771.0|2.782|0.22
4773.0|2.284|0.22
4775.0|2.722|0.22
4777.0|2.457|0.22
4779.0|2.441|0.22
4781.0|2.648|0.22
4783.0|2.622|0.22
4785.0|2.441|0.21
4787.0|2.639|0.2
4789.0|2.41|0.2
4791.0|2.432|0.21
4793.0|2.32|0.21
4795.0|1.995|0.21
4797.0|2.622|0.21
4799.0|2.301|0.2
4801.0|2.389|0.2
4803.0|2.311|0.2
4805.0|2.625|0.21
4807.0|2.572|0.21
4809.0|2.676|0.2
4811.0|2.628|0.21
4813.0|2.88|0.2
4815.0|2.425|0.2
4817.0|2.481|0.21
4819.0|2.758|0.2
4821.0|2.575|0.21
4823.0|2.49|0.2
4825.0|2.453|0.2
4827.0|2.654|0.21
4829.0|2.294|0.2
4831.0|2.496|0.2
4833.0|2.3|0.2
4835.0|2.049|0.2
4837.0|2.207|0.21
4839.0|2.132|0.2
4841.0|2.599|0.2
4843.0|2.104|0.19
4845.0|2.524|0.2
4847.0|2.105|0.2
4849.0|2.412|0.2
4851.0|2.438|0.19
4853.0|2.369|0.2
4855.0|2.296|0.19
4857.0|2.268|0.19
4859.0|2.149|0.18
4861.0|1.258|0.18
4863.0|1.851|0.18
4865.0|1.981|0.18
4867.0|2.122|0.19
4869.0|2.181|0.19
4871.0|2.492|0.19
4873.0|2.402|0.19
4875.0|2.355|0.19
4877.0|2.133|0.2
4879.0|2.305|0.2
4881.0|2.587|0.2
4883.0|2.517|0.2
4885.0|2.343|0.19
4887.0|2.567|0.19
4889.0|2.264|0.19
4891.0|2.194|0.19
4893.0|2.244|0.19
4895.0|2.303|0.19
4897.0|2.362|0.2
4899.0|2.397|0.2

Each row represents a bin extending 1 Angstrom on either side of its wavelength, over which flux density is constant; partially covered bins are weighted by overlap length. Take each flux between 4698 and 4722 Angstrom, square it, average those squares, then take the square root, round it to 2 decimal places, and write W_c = 2.43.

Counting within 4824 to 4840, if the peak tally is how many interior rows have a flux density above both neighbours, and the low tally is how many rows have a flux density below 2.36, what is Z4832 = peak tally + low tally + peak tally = 11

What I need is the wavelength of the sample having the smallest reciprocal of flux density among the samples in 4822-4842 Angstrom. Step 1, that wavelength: 4827.0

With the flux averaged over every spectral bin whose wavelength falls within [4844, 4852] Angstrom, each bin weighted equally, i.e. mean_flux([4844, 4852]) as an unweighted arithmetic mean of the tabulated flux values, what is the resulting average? 2.37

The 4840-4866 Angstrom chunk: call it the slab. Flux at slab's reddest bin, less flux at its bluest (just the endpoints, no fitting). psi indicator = -0.62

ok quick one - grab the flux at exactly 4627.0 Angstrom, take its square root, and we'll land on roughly 1.69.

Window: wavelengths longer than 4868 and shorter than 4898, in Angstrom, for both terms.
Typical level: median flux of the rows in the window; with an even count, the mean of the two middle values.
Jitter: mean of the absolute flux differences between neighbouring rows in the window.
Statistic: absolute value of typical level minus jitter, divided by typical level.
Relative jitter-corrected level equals 0.935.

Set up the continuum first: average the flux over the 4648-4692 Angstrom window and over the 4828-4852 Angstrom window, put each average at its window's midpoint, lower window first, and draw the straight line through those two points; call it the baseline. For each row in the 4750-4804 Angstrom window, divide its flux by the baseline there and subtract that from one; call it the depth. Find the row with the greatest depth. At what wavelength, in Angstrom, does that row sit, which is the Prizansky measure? 4757.0 Angstrom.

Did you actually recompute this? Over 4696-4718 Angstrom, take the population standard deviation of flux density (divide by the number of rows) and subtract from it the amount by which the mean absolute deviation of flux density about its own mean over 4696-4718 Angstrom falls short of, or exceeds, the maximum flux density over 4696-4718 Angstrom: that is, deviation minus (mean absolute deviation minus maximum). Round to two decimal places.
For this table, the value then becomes 2.69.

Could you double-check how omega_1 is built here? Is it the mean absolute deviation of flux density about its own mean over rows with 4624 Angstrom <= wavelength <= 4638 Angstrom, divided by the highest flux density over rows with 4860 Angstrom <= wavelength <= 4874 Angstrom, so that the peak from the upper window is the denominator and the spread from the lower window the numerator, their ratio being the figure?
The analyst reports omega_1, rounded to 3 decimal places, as 0.059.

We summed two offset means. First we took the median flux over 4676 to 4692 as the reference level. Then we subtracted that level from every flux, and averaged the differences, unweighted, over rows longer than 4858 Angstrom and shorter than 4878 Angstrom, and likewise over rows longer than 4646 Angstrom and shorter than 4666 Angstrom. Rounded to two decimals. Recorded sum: -0.36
